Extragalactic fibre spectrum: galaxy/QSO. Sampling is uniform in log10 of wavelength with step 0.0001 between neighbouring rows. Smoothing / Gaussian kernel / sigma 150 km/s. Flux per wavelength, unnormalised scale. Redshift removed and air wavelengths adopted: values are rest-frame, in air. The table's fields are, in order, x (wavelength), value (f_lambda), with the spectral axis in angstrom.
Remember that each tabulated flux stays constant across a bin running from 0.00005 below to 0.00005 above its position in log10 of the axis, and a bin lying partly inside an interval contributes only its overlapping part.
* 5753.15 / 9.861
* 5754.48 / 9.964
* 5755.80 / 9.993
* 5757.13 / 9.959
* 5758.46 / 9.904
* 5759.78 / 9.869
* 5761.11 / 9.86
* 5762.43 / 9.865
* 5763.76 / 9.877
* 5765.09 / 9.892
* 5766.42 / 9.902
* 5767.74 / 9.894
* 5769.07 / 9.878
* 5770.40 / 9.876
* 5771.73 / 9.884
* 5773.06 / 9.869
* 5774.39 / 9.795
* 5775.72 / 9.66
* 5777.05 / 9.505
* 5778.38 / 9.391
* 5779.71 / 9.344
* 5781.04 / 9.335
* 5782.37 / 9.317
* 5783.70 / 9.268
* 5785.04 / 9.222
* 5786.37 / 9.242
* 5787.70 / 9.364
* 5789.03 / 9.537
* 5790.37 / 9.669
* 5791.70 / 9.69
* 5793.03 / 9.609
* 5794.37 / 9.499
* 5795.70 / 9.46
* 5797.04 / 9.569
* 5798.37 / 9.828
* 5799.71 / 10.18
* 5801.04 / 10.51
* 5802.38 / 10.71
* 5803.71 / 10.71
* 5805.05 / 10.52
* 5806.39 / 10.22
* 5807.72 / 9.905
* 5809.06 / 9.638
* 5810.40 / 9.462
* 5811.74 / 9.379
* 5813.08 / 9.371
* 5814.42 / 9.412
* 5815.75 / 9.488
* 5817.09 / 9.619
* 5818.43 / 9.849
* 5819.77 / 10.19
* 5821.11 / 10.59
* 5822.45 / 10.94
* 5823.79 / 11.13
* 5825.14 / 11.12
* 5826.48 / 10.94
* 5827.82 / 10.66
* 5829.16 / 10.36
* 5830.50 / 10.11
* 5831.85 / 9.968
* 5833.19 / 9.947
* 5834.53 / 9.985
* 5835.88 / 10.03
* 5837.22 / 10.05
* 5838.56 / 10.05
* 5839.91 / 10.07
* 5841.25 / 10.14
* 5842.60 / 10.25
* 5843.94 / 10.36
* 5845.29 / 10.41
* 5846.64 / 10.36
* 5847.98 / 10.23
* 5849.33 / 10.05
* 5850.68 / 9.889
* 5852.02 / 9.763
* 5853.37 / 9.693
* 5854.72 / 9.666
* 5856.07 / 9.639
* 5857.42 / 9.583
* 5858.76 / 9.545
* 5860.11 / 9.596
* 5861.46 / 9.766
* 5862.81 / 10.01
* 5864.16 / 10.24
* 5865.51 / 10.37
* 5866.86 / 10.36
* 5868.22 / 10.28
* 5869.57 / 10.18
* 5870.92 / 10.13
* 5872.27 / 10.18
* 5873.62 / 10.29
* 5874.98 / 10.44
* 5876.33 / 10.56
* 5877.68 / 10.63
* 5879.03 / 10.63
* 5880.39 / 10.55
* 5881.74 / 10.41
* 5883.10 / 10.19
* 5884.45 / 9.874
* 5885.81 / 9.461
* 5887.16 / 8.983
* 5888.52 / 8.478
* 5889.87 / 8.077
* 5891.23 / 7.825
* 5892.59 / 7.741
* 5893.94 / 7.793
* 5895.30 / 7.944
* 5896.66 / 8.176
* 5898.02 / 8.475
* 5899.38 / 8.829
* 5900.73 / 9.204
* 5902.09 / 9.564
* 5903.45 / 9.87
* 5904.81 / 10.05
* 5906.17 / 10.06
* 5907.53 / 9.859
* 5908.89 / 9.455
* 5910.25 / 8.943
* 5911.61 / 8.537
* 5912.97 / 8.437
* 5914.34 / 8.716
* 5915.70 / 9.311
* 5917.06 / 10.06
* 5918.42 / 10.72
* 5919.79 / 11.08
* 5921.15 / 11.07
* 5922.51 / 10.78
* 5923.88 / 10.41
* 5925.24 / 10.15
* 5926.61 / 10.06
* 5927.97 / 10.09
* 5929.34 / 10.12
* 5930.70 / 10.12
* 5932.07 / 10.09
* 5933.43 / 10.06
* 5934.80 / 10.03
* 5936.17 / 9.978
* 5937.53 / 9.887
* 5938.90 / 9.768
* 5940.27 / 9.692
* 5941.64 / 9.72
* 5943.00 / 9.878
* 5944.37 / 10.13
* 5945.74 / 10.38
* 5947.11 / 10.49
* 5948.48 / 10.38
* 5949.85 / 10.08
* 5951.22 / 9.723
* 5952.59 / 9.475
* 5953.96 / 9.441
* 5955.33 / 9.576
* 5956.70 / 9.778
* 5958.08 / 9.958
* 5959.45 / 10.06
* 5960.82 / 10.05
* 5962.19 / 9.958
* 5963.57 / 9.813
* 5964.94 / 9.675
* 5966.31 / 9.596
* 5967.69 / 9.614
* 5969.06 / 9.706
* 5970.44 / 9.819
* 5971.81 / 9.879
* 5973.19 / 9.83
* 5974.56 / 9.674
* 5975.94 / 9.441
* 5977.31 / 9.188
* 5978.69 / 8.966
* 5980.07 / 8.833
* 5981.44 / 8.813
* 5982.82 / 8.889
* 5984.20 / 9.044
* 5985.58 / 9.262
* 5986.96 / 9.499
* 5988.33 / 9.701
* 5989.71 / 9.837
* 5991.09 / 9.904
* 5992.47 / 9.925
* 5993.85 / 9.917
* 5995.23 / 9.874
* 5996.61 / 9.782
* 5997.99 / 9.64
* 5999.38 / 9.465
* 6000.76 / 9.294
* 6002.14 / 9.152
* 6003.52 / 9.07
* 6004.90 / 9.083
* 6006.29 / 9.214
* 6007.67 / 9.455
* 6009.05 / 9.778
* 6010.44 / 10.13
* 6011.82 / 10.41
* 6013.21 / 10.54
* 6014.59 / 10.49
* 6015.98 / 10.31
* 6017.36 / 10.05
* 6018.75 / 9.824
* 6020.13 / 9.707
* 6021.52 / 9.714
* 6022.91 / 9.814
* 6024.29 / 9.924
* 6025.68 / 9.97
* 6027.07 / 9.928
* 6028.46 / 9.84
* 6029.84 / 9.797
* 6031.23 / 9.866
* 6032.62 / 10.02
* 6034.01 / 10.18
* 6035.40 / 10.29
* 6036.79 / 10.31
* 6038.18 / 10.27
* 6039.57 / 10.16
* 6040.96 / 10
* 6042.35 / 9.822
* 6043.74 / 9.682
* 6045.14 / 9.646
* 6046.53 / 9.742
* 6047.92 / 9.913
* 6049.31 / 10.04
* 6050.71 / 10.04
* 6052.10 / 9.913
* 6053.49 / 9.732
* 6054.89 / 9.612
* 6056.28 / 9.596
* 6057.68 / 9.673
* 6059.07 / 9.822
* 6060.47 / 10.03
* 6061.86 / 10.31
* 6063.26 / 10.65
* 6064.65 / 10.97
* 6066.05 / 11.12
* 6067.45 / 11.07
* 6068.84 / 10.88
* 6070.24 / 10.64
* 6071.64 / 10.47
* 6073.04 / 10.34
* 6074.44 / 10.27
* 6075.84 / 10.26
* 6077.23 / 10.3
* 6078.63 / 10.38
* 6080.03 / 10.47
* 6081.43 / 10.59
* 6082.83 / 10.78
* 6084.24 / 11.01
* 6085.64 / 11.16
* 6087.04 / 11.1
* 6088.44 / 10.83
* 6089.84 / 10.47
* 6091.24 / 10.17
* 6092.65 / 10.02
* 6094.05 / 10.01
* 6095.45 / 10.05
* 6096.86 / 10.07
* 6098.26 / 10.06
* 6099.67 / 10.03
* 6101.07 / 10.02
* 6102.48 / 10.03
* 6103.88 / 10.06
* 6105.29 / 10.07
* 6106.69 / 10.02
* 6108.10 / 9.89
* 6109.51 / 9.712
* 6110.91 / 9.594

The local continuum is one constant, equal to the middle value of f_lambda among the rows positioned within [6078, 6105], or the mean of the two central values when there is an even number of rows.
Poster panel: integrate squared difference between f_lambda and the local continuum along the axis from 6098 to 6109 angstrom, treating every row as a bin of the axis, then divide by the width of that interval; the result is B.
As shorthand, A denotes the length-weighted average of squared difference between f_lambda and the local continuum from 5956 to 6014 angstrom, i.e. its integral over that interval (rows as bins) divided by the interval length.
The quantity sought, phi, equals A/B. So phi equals 17.1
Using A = 0.48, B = 0.03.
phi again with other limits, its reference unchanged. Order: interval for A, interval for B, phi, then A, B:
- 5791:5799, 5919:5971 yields 2.0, 0.33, 0.17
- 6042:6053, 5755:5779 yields 0.9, 0.12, 0.14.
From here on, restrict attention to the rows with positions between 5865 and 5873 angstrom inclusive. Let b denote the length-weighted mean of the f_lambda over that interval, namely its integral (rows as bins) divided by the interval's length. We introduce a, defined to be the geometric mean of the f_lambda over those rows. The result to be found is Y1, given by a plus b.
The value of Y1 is 20.5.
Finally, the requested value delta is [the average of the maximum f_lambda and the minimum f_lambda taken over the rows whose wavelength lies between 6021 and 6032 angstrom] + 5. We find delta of 14.8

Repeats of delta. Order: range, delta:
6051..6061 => 14.8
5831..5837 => 15.0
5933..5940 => 14.9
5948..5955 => 14.9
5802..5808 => 15.3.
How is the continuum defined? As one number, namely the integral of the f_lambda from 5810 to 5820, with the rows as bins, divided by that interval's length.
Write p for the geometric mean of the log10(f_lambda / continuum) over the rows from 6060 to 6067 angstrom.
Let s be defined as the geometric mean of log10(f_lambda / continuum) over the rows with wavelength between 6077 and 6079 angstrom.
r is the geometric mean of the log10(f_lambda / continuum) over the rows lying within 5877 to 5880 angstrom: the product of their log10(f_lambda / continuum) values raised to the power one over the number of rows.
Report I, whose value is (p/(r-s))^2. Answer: 11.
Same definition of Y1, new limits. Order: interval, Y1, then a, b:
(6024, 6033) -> 19.8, 9.9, 9.9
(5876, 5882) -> 21.1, 10.6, 10.6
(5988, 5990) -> 19.5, 9.8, 9.8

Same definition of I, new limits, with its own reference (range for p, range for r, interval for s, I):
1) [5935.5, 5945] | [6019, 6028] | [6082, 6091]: 0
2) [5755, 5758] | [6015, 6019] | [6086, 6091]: 0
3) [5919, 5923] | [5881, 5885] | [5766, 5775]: 32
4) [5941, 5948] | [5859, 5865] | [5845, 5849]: 1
